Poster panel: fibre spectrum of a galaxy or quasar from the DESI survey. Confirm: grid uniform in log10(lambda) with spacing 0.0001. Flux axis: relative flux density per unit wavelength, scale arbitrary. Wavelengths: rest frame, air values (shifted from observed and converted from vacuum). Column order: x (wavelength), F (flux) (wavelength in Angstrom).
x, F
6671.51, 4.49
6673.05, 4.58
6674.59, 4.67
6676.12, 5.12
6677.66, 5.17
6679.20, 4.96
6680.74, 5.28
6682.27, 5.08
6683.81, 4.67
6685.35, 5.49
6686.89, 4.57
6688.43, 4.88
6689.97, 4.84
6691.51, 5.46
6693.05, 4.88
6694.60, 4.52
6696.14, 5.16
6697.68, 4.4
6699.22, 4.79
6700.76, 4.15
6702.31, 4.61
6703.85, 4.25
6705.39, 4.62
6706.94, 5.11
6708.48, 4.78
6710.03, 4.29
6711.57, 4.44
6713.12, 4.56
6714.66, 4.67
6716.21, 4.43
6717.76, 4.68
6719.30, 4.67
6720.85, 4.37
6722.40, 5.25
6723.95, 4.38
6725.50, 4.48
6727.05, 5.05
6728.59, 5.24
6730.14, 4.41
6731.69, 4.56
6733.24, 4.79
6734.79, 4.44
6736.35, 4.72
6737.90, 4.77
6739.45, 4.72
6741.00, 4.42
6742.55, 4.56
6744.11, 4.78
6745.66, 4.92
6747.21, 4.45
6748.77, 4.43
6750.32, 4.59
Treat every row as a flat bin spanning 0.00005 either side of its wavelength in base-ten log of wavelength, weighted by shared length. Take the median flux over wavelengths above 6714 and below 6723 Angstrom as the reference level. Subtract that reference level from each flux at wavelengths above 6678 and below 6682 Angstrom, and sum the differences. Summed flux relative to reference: 0.9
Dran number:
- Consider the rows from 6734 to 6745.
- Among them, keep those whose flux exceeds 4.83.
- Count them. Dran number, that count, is 0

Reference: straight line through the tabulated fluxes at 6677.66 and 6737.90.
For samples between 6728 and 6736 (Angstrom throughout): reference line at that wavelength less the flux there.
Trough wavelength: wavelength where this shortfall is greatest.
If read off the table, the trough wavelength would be 6730.14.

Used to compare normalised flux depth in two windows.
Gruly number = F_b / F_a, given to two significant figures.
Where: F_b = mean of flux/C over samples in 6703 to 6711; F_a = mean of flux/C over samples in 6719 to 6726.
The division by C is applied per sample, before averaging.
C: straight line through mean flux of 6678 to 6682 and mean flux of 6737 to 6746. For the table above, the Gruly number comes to 0.97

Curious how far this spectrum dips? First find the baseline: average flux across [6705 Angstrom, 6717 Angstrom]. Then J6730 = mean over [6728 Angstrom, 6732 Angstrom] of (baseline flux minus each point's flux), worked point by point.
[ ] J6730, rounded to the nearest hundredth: -0.12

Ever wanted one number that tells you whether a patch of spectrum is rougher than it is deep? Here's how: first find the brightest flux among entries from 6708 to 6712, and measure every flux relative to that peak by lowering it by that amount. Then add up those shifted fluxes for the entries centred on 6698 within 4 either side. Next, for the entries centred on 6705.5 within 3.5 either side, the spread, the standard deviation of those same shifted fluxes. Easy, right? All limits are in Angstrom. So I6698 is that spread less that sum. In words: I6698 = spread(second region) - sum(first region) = 1.2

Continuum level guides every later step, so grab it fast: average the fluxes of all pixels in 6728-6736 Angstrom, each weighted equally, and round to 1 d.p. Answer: 4.7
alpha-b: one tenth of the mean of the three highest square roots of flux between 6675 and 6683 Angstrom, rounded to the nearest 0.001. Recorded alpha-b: 0.228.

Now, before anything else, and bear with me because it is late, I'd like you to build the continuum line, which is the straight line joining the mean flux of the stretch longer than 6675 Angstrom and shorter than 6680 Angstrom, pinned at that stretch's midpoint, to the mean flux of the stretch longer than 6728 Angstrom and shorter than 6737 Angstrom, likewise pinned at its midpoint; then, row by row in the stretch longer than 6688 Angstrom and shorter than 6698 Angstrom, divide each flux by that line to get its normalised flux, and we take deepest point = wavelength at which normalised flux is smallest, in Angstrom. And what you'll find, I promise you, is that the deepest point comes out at 6697.68 Angstrom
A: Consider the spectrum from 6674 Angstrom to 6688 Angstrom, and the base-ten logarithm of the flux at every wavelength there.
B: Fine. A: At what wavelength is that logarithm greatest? 6685.35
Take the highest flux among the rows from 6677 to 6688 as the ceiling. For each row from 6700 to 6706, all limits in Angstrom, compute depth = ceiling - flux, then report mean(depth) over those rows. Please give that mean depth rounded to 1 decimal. 1.1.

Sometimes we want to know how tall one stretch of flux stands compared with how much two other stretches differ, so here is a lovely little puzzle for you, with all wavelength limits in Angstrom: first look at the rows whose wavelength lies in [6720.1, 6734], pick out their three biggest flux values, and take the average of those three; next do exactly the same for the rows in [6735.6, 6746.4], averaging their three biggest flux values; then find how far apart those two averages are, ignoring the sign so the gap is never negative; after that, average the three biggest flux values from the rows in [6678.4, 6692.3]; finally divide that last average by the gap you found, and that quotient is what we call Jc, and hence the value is 15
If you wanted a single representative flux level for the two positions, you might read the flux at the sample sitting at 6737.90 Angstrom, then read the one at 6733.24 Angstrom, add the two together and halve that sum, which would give 4.78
